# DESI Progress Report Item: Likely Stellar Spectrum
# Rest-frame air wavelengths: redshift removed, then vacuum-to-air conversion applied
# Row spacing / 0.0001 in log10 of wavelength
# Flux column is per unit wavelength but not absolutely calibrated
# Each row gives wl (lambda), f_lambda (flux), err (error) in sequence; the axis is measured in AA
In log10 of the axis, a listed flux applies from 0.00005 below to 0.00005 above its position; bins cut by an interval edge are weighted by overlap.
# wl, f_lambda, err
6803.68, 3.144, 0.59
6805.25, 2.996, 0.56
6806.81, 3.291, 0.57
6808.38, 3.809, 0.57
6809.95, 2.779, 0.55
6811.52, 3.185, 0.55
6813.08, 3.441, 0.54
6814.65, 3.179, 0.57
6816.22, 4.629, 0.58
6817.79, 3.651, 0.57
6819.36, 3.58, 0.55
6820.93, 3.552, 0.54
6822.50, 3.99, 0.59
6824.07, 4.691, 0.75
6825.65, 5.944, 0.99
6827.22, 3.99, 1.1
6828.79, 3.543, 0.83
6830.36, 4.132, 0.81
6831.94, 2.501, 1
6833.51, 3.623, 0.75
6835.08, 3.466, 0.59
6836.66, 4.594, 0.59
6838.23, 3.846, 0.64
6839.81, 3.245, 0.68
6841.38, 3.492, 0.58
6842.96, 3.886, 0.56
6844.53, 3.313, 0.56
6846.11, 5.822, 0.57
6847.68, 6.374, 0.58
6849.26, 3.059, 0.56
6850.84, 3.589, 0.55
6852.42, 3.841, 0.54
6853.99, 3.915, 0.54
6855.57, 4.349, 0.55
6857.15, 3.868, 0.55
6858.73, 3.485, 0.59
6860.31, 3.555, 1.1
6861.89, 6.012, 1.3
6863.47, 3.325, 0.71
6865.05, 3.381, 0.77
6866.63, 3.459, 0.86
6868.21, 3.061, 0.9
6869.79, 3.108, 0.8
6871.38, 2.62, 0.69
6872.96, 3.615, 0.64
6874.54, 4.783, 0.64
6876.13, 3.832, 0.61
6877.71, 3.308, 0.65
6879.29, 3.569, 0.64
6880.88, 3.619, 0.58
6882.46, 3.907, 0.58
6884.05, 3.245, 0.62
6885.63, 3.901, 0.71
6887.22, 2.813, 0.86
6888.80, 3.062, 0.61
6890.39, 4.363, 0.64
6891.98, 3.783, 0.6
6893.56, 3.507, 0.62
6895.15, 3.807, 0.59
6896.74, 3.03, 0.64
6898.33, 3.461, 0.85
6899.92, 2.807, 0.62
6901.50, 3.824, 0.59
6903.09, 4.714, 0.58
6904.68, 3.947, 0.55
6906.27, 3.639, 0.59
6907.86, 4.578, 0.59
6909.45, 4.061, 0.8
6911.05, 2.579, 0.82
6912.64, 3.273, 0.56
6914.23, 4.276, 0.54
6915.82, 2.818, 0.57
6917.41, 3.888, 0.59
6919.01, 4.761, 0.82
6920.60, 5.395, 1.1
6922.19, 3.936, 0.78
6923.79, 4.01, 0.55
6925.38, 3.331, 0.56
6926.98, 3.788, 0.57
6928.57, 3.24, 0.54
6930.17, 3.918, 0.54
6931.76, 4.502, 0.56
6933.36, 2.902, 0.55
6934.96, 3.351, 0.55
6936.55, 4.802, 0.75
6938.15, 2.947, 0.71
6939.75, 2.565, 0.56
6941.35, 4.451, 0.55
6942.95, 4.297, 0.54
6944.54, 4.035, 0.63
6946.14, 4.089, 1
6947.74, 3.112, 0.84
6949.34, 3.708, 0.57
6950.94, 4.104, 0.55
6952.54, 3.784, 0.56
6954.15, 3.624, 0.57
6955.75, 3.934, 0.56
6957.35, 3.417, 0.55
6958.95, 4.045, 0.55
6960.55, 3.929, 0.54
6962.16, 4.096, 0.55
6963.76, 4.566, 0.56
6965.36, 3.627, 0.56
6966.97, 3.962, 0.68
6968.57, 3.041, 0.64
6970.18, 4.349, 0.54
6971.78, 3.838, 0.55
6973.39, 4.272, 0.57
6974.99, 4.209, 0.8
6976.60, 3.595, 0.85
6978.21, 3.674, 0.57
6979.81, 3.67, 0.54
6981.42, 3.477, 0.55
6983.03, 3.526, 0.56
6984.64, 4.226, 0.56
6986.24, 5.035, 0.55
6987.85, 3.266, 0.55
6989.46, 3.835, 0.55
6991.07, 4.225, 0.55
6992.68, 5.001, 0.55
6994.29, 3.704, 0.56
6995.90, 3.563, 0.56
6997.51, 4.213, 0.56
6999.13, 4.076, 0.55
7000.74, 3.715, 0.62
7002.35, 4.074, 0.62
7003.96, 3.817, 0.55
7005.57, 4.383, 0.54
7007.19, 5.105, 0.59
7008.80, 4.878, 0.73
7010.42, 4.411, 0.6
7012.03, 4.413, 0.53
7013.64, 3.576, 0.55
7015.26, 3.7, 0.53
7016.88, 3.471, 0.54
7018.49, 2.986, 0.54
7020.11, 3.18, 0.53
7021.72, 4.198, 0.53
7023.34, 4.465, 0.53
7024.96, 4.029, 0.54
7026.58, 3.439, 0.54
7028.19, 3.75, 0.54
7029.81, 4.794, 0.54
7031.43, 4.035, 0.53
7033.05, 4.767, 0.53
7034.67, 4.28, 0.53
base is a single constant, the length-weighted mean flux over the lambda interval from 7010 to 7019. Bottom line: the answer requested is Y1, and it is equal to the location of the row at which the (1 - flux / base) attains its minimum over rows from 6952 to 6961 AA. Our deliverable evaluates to 6958.95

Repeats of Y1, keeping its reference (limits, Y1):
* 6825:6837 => 6825.65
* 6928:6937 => 6936.55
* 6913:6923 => 6920.60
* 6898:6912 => 6903.09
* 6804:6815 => 6808.38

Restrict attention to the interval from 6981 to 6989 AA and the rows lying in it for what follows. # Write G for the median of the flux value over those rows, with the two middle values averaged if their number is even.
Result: 3.53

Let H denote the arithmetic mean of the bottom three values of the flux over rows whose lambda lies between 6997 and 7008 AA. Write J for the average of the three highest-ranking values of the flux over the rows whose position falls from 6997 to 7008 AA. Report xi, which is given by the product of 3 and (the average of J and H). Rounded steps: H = 3.87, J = 4.6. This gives 12.7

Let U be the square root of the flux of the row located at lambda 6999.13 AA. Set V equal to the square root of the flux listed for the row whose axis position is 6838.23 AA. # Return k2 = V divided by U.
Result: 0.97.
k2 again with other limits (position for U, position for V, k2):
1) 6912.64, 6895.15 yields 1.08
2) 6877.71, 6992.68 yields 1.23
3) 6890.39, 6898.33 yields 0.89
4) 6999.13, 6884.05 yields 0.89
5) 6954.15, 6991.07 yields 1.08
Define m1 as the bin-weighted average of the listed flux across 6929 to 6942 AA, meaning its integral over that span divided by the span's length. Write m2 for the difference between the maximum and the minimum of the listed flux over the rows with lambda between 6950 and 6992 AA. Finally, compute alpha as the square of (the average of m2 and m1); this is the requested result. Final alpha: 8.0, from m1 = 3.66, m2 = 2.0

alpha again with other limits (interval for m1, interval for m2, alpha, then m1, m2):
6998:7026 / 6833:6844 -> 7.2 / 4.02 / 1.3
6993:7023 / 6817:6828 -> 10.2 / 3.99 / 2.4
